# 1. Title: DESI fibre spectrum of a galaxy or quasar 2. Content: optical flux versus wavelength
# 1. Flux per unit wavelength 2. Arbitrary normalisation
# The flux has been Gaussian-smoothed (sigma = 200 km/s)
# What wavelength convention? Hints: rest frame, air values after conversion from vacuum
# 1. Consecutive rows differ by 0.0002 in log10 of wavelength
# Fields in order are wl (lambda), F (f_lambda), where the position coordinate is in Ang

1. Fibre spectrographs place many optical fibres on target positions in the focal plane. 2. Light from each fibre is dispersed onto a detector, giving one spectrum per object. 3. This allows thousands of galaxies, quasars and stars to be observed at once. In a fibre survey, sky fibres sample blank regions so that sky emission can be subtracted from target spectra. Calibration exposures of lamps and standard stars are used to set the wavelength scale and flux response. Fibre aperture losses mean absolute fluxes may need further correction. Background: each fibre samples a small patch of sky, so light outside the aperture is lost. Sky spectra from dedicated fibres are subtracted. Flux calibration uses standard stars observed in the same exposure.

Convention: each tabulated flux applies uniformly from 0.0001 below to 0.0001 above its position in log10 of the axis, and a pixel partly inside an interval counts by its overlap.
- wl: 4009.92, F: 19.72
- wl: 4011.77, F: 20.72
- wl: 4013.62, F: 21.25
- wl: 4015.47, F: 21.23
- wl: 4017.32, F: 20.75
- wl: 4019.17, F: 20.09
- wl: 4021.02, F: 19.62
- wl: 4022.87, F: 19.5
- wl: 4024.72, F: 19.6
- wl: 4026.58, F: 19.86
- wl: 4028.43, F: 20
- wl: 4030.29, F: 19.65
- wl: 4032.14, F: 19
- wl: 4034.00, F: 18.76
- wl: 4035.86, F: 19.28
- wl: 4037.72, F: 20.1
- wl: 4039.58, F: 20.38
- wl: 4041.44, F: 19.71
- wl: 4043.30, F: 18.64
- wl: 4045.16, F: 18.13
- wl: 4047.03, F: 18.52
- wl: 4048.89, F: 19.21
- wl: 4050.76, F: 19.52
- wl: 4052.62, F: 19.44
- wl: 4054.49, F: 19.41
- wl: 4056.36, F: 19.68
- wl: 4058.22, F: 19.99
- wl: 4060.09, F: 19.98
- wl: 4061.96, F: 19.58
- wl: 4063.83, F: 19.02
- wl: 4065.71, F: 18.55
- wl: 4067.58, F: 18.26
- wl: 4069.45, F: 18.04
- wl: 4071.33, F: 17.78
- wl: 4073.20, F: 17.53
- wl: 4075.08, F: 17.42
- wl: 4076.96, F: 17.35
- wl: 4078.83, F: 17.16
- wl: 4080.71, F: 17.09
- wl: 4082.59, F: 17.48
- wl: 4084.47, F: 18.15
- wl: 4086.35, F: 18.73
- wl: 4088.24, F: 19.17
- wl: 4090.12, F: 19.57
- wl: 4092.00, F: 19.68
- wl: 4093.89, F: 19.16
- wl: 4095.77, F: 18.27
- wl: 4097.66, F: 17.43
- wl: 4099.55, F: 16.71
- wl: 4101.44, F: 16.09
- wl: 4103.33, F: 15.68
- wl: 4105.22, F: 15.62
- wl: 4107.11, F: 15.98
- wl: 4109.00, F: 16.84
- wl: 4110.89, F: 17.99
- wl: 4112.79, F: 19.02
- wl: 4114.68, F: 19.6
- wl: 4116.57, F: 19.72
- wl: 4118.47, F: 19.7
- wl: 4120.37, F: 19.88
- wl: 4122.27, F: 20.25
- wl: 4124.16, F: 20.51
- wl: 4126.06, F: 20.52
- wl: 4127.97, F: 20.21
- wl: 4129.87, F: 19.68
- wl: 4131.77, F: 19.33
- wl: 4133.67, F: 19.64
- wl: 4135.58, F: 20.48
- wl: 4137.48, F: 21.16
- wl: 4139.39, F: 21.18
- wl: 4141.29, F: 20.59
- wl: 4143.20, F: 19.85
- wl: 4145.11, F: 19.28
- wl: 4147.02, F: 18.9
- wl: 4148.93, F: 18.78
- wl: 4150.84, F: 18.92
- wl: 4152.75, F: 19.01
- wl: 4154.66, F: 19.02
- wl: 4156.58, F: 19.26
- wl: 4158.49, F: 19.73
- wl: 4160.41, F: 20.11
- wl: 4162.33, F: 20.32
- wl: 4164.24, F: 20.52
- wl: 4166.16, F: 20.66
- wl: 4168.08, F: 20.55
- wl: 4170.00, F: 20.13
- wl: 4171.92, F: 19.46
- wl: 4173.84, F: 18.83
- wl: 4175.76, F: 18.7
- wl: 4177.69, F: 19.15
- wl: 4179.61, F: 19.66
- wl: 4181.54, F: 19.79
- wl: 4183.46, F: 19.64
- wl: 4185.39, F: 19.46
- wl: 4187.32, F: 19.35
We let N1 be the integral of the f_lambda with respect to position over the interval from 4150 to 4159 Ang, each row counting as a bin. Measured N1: 173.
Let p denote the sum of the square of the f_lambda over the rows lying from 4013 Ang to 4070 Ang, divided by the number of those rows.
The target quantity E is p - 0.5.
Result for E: 381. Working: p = 381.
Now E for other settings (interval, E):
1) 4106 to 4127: 366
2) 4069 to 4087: 312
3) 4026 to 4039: 381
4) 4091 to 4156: 361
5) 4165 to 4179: 386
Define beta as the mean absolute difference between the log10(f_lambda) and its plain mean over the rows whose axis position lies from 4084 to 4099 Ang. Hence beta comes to 0.0145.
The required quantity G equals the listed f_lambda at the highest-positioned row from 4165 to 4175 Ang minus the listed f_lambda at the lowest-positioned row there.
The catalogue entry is -1.8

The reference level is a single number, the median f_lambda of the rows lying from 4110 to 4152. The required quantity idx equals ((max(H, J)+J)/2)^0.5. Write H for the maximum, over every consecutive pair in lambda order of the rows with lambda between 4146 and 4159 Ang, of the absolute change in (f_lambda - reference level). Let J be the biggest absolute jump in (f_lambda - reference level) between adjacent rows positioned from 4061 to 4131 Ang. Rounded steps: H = 0.47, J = 1.15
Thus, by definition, 1.07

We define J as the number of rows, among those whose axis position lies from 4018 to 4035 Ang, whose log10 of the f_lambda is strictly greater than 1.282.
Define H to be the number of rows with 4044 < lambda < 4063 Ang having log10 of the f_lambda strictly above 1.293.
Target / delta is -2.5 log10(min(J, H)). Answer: -1.2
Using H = 3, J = 7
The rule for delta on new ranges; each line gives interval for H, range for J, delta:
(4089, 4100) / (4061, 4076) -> 0.0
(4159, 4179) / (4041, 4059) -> -1.9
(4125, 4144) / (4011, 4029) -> -2.4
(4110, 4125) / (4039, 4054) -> -1.7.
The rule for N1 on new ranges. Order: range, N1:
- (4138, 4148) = 200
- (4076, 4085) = 157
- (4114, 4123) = 178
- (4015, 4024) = 182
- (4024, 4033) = 177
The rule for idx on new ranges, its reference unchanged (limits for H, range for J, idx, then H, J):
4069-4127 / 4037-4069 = 1.05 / 1.15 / 1.07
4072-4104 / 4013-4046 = 1.03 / 0.89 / 1.07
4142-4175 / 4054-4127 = 1.07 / 0.67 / 1.15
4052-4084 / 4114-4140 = 0.92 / 0.56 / 0.84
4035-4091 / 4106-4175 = 1.07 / 1.07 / 1.15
